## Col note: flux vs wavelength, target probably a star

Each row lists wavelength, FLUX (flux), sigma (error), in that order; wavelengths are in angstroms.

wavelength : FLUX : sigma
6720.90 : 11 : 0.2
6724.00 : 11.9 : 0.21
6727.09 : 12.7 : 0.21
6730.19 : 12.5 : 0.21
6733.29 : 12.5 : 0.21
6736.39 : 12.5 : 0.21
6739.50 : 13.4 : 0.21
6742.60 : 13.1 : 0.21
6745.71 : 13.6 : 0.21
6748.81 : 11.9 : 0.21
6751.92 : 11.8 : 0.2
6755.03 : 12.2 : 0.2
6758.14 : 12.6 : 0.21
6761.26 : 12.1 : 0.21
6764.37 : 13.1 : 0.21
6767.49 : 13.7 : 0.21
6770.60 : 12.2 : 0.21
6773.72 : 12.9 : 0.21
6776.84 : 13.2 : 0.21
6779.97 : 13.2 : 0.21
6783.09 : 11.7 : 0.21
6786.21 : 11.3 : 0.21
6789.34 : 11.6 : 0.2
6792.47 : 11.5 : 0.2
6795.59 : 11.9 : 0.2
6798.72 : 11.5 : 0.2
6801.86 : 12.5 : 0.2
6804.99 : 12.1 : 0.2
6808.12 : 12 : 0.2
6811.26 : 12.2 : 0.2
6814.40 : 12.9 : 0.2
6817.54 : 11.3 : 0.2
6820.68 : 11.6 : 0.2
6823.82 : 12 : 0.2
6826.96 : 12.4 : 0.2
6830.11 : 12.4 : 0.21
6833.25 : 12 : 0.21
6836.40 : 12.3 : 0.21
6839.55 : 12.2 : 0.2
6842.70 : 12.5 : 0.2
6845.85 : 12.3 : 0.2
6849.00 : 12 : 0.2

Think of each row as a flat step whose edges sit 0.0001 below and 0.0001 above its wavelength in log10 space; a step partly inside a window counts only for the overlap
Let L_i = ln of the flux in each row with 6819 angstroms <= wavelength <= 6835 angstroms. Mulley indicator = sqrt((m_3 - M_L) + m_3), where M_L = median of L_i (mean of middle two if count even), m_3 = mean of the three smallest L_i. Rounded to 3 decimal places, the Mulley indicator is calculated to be 1.569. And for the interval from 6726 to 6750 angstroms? 1.576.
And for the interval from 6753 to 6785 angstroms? 1.557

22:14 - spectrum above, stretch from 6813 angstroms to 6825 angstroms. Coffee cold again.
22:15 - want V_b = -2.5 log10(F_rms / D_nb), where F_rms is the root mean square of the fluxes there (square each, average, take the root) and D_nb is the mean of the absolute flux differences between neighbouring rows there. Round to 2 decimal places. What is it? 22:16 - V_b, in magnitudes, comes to -2.98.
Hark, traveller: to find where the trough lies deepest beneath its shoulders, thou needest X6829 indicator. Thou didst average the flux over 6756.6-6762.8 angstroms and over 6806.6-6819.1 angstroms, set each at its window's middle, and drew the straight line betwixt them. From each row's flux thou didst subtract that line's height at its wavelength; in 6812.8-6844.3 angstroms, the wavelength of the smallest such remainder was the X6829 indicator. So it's 6817.54 angstroms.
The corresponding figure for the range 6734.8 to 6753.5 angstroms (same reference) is 6751.92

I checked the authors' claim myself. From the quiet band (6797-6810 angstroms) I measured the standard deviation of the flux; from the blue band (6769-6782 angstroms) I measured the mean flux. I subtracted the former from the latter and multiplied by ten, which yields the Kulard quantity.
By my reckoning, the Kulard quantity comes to 125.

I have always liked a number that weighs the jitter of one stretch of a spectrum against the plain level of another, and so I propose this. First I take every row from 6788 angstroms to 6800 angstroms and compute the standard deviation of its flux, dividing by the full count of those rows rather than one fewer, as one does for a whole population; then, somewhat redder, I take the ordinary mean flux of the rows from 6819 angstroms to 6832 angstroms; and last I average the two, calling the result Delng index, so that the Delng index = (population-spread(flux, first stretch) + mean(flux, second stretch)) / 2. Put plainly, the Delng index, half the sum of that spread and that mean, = 6.13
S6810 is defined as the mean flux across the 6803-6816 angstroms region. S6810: 12.3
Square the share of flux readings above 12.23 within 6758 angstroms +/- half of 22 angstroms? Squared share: 0.18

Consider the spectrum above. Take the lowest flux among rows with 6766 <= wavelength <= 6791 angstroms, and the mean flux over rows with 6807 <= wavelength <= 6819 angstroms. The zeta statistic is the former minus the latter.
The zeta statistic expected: -0.80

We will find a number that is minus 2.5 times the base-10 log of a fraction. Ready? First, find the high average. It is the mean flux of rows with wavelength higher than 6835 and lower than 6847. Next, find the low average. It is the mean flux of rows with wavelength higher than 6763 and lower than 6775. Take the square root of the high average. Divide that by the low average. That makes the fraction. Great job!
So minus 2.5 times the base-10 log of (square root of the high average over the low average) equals 1.42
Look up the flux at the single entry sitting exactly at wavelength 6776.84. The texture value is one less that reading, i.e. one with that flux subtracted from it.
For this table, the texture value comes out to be -12.2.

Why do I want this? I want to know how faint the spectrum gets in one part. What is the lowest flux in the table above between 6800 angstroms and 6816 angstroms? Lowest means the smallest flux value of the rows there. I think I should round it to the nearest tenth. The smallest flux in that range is 12.0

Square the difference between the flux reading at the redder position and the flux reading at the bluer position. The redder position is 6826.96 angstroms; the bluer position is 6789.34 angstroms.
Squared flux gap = 0.64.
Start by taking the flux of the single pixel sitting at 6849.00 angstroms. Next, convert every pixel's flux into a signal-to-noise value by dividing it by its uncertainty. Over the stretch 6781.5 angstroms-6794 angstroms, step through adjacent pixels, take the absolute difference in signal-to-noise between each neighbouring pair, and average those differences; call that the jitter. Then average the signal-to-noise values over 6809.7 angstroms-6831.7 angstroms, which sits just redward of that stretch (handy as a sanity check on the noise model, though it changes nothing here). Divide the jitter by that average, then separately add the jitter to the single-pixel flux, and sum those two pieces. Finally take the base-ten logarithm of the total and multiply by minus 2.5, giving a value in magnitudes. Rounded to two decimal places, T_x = -2.88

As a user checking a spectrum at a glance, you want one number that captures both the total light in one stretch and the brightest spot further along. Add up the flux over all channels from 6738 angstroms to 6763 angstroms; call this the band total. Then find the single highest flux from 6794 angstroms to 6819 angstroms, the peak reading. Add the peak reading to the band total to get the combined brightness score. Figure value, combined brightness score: 113.6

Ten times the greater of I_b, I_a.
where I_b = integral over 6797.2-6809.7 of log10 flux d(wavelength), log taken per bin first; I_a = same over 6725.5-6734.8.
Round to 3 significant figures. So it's 135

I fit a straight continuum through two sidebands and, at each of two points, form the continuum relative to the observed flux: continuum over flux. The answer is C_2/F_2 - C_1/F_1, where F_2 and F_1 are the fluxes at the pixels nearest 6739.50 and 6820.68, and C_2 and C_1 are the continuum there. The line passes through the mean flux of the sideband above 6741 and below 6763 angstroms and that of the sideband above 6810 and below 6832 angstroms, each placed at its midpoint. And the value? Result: -0.11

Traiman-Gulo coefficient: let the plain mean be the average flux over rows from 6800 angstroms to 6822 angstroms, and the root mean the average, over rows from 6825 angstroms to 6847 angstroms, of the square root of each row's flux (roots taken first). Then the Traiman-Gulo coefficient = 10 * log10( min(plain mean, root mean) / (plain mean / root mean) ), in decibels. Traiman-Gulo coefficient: 0.08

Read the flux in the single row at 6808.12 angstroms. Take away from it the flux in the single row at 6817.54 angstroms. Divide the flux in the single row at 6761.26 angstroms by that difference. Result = 17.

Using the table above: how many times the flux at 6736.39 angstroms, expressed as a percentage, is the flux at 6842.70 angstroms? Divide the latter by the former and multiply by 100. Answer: 100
